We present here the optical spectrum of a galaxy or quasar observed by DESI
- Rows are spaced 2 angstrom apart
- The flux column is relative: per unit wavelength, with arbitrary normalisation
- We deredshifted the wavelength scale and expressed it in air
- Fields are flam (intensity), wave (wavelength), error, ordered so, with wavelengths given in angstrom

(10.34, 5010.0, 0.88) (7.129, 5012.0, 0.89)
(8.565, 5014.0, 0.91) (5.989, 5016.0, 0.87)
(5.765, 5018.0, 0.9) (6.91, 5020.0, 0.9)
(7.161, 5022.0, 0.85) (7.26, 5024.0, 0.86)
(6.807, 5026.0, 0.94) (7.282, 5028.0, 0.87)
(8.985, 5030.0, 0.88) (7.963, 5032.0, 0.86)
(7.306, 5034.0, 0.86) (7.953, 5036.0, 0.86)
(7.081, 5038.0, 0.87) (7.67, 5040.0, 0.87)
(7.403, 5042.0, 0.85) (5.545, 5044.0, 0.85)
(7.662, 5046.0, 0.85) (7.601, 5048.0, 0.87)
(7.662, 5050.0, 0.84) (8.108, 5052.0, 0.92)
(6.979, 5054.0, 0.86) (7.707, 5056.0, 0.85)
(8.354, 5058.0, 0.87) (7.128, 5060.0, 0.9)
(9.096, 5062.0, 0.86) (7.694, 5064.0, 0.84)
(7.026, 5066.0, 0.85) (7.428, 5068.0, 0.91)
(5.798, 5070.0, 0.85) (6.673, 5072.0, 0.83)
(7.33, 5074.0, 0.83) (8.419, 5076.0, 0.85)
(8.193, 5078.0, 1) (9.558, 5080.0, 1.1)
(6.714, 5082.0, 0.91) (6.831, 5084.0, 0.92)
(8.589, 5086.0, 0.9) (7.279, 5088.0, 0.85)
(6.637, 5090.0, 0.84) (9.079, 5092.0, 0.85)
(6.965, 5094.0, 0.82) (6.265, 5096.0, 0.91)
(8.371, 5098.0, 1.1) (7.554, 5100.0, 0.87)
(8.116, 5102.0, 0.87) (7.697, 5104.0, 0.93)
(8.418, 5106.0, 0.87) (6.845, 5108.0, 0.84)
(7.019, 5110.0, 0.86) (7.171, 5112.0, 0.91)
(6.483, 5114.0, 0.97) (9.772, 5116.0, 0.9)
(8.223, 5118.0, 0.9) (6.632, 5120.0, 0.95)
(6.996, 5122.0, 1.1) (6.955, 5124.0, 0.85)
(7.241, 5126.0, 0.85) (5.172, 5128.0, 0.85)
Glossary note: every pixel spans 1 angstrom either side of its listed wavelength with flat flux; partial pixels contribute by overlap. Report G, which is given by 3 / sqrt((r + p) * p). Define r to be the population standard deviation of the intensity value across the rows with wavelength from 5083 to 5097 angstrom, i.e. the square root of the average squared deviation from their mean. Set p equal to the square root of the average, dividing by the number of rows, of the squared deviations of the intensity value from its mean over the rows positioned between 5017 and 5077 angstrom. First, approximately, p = 0.80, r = 0.97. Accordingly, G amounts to 2.5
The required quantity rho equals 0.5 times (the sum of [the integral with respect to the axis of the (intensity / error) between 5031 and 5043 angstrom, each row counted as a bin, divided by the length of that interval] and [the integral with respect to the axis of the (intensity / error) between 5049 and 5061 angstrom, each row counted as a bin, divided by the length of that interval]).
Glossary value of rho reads 8.8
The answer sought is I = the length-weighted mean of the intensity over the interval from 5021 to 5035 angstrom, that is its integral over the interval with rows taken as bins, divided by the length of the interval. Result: 7.5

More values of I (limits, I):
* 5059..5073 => 7.3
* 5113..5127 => 7.5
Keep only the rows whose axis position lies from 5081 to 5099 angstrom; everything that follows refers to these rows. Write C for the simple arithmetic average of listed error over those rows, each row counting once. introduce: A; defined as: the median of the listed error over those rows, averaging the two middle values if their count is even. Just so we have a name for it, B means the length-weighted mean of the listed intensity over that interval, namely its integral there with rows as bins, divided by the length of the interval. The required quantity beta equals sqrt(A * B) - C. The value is 1.68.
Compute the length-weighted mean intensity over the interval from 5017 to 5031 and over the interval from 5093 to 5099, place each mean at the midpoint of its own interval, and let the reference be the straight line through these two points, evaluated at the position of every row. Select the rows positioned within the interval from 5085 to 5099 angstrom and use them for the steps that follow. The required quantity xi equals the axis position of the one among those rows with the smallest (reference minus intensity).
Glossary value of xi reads 5092.0 angstrom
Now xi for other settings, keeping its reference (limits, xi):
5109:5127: 5116.0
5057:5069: 5062.0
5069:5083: 5080.0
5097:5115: 5106.0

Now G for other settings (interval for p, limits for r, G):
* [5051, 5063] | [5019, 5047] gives 2.9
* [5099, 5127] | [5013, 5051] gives 2.5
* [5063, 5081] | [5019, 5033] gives 2.3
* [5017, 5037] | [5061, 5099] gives 2.5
